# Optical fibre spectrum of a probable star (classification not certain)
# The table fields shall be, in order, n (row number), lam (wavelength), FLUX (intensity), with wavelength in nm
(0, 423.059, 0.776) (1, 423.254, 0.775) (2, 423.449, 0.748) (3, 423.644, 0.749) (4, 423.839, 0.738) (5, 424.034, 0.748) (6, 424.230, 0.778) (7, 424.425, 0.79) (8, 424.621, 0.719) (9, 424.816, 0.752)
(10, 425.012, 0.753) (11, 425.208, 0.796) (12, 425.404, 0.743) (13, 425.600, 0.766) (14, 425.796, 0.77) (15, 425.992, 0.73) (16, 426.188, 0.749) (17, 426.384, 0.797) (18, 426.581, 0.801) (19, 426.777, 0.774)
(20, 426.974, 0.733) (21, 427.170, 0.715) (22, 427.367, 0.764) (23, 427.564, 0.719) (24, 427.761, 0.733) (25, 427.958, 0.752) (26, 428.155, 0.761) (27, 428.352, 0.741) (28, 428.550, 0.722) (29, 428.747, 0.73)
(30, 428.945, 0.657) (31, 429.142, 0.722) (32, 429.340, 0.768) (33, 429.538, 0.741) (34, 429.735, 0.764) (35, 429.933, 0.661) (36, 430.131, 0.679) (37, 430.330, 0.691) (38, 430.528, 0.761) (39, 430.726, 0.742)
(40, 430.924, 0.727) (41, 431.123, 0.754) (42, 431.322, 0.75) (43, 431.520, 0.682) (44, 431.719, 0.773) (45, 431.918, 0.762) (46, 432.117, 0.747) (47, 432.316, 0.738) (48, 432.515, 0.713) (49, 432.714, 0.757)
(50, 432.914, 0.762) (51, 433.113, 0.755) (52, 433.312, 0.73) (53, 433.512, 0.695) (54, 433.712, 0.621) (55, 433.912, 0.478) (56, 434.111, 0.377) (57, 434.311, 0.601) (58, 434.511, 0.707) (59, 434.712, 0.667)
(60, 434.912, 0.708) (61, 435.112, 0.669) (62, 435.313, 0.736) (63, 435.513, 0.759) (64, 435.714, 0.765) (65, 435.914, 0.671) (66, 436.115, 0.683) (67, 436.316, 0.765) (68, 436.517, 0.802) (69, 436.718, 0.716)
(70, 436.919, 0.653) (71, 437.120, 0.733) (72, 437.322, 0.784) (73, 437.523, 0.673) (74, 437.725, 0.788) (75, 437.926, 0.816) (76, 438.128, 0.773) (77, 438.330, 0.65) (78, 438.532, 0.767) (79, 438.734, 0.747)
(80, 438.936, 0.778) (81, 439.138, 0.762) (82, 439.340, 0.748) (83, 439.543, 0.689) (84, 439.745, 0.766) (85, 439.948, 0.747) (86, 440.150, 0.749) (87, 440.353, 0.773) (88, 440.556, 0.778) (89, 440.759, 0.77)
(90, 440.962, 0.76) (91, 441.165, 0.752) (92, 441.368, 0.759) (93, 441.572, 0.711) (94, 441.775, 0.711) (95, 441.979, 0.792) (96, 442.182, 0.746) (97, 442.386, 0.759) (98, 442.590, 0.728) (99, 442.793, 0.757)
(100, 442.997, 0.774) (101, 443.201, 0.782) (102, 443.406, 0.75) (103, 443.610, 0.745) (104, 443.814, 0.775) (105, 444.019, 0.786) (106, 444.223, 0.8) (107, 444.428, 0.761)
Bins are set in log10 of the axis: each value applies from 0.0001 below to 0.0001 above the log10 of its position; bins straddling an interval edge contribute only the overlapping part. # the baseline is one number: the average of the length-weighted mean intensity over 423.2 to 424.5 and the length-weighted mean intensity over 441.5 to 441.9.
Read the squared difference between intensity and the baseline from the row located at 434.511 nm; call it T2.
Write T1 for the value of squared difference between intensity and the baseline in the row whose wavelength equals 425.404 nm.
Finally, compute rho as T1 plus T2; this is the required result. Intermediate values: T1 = 0.0000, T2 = 0.0009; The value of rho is 0.0010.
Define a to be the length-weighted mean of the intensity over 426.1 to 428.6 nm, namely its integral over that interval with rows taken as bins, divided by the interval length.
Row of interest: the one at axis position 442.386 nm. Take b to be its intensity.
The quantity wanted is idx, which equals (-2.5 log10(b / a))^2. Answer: 0.0001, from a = 0.751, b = 0.759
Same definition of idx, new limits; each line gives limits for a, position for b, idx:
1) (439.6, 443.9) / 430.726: 0.0004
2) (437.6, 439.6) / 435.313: 0.0005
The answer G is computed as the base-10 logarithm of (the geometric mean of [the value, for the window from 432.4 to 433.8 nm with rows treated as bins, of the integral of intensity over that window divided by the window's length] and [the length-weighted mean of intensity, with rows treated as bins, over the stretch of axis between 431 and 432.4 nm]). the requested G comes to -0.136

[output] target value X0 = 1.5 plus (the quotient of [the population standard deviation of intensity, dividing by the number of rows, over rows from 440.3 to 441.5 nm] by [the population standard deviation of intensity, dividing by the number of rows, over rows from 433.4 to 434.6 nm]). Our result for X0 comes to 1.6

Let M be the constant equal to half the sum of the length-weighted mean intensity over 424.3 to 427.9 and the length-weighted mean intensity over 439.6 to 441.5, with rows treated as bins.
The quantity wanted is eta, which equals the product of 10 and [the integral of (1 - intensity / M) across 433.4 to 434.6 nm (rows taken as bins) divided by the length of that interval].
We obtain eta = 2.3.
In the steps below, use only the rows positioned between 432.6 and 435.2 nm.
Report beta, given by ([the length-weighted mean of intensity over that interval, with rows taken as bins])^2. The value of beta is 0.43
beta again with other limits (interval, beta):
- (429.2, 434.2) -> 0.50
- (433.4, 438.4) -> 0.48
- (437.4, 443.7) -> 0.57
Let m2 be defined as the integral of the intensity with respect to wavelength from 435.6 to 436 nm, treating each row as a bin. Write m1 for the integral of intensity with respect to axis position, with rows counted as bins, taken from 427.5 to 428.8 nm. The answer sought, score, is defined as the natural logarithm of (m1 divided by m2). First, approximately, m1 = 0.96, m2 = 0.3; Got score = 1.20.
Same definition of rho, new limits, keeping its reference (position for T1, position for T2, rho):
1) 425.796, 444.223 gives 0.0049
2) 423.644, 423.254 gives 0.0015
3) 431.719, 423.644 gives 0.0014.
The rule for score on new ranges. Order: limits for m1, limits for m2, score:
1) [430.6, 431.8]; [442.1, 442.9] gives 0.39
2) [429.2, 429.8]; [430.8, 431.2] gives 0.43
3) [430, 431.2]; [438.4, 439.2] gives 0.36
